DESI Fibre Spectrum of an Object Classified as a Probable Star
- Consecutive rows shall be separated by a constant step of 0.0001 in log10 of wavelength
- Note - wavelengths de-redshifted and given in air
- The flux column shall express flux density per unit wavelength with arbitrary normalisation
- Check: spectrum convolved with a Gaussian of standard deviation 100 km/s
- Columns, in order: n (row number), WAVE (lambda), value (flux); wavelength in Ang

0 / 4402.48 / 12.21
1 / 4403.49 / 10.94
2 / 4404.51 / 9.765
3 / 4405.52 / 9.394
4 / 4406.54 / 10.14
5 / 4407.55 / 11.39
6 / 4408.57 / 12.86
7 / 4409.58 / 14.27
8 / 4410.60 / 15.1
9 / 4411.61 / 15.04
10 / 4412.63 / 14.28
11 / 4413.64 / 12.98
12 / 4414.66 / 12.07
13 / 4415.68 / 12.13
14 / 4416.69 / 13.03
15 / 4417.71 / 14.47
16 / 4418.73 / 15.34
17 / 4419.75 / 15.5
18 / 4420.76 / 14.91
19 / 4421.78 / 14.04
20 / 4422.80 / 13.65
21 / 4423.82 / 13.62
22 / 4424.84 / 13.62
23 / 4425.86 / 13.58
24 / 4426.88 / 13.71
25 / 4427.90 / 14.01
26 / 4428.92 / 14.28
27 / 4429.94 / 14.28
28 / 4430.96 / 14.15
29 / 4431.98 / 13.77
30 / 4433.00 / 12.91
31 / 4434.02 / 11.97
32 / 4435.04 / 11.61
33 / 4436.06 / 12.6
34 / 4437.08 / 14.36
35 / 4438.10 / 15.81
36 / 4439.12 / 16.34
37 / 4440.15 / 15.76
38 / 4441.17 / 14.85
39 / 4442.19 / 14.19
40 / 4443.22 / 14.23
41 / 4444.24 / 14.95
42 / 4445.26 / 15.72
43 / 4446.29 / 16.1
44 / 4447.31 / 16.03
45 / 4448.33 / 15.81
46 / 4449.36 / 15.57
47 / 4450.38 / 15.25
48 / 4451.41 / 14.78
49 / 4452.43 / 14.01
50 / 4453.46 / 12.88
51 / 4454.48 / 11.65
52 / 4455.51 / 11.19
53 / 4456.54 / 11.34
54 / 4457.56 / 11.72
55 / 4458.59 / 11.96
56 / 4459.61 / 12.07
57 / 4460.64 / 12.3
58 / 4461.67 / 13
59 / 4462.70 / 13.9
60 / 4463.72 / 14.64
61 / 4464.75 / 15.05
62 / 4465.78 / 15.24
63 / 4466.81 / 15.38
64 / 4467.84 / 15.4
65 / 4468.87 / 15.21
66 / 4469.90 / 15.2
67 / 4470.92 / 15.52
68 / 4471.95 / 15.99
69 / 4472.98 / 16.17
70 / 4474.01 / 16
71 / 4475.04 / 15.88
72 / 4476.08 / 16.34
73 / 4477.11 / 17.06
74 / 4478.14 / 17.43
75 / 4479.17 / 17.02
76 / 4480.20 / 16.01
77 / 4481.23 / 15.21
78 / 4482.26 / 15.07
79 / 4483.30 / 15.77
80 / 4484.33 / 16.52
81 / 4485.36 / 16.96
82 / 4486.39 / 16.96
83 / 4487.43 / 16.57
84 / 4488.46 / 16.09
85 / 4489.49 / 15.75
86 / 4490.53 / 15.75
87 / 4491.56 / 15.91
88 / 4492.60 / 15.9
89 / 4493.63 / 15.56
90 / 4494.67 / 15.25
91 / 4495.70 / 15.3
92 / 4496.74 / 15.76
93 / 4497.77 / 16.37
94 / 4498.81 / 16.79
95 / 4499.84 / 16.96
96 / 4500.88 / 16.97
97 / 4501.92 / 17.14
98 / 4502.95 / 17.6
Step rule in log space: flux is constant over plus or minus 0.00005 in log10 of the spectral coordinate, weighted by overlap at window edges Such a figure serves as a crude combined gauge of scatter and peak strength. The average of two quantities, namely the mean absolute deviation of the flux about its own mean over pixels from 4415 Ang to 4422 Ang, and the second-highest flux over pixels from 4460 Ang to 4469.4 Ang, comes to 8.2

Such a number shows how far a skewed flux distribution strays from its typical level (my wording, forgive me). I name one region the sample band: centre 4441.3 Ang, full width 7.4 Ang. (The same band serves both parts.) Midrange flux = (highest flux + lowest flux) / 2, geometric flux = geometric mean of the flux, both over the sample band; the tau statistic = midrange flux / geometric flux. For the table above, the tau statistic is 1.01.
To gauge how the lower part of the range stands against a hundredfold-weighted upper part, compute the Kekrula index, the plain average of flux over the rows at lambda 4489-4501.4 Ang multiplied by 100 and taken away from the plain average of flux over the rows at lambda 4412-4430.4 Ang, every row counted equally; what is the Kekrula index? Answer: -1588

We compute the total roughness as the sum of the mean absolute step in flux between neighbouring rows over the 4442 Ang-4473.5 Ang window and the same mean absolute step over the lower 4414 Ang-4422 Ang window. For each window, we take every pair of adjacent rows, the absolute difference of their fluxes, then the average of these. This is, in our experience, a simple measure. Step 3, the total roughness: 1.1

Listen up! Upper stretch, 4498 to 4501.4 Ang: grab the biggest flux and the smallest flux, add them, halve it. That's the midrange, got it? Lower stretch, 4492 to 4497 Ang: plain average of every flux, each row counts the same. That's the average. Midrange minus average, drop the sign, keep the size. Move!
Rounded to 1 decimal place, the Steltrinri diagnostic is 1.3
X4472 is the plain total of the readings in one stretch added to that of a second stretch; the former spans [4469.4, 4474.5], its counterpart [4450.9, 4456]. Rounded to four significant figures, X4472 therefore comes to 143.4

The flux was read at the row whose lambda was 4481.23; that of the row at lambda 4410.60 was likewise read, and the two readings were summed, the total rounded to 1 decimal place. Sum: 30.3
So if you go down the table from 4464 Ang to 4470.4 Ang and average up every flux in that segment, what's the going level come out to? 15.2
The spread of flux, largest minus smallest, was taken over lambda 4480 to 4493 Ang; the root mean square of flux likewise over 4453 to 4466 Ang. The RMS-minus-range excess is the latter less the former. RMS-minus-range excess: 11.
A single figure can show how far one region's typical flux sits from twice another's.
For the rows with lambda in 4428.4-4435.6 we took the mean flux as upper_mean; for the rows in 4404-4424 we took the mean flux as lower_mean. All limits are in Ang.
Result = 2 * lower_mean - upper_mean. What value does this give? 13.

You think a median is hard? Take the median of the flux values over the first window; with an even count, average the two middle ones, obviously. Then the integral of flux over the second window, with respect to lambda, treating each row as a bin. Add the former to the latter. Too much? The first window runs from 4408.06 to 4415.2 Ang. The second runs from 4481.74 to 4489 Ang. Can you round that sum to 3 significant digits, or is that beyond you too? 132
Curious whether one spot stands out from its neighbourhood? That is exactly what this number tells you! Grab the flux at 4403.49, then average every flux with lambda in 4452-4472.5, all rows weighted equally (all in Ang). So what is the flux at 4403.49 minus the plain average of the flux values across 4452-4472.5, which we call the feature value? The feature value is -2.7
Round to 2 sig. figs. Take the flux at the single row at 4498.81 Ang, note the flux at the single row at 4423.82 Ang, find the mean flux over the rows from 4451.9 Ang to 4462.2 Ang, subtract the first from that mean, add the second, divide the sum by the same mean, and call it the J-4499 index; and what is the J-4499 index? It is 0.74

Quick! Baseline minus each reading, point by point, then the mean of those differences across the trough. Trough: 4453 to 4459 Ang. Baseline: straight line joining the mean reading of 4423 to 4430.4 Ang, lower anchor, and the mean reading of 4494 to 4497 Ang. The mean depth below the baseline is 2.7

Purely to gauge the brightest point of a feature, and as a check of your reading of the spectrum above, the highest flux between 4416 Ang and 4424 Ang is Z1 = 15.5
